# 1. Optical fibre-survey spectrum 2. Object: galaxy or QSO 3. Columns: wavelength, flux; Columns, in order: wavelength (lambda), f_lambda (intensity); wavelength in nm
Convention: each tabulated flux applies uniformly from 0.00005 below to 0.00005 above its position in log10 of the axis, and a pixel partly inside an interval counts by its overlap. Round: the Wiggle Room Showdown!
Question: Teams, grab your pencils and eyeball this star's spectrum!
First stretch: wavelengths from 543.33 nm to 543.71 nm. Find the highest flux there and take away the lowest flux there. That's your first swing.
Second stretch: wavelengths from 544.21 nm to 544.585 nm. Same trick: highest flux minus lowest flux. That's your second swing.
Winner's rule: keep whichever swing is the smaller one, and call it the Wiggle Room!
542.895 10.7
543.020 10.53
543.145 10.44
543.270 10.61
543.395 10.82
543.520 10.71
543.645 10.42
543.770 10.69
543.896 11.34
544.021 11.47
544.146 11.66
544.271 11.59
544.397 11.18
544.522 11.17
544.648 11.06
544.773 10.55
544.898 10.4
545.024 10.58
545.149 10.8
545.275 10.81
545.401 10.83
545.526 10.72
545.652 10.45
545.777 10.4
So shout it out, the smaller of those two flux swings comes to 0.40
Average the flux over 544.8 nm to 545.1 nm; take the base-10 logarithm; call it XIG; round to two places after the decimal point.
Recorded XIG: 1.02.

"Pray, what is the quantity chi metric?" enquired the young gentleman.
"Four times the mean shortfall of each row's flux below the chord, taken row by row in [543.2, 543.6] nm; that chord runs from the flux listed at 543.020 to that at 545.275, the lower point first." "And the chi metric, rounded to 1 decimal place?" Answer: -0.5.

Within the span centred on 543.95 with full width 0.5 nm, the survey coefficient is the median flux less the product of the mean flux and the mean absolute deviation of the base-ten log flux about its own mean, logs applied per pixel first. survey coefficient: 11.3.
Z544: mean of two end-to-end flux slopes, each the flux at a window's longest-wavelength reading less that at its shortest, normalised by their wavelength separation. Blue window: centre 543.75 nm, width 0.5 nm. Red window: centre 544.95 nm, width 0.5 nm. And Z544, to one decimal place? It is 1.2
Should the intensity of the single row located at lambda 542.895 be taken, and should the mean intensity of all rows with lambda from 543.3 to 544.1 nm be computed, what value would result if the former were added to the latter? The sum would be 21.6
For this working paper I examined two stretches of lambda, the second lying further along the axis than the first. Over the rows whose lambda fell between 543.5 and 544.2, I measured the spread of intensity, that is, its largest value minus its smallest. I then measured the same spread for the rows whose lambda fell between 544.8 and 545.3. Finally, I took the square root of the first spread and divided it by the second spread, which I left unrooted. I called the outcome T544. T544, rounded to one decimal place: 2.7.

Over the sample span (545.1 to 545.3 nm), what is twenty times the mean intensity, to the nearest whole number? 216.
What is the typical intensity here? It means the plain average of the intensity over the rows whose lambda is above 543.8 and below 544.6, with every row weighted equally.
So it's 11.4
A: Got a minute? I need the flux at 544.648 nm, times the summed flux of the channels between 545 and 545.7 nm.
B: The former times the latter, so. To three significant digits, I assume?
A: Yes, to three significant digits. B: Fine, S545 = 710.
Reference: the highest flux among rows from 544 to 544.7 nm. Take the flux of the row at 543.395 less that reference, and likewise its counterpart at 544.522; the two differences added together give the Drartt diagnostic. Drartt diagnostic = -1.3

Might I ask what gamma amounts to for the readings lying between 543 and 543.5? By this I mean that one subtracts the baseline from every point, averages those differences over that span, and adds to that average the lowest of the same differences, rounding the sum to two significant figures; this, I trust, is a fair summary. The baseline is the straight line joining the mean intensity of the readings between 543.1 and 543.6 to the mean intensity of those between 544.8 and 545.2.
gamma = -0.26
